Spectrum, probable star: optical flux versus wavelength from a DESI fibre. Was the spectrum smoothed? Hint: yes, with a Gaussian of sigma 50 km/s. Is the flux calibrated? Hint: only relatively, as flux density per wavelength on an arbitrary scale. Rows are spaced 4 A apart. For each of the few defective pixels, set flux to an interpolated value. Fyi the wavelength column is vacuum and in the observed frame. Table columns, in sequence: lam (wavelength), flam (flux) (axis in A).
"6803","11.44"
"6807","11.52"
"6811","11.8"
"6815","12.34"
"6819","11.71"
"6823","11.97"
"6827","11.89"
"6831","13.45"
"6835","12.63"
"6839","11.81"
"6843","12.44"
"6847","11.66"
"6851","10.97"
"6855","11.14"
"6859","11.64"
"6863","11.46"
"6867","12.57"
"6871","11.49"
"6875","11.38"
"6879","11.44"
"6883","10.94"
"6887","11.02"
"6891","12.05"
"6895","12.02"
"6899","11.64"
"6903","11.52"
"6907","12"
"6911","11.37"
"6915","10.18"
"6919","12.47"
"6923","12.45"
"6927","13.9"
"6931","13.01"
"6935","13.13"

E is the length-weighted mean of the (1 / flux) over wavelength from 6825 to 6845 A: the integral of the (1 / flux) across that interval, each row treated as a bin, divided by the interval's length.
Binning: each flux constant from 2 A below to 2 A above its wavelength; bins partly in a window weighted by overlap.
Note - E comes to 0.0805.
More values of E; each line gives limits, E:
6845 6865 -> 0.0880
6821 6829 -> 0.0838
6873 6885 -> 0.0889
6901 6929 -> 0.0841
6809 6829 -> 0.0838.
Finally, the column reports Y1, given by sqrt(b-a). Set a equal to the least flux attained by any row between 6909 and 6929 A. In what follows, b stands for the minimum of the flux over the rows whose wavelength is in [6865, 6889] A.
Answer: 0.87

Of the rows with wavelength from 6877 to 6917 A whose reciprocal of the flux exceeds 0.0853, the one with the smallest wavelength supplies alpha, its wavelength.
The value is 6879 A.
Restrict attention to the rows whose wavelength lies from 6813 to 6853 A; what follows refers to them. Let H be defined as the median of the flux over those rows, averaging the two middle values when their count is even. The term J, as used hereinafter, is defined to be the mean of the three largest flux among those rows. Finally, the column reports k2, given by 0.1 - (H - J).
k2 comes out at 1.01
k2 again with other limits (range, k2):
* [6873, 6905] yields 0.52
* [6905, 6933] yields 0.78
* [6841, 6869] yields 0.68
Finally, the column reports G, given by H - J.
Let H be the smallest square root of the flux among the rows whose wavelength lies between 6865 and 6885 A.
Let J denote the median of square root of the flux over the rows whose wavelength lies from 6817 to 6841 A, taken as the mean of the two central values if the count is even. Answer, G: -0.15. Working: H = 3.31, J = 3.45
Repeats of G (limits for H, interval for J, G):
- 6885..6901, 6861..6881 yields -0.07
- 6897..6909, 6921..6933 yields -0.21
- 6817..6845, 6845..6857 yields 0.08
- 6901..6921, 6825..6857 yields -0.25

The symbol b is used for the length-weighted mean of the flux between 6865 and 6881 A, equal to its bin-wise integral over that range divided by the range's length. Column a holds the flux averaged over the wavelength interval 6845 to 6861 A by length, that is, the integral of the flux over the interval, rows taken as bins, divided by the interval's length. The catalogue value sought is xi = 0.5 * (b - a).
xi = 0.2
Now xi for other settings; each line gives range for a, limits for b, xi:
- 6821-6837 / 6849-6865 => -0.6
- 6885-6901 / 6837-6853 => 0.0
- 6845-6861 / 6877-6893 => 0.0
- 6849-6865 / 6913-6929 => 0.5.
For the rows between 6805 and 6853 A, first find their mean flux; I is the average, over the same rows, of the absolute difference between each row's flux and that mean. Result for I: 0.47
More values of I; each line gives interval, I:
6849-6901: 0.36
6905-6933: 0.87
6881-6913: 0.36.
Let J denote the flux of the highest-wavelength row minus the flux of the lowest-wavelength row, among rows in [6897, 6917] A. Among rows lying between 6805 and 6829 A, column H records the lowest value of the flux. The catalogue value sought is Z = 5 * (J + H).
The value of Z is 50.3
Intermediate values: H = 11.52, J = -1.5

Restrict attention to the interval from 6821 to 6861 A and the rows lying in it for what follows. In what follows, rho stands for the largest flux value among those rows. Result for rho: 13.45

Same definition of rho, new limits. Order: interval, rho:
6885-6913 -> 12.05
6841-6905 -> 12.57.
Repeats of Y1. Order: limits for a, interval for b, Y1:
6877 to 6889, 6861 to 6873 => 0.72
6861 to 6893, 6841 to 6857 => 0.17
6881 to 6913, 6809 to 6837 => 0.88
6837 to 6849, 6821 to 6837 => 0.48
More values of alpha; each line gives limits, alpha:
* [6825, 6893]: 6847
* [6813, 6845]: 6819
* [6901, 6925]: 6903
